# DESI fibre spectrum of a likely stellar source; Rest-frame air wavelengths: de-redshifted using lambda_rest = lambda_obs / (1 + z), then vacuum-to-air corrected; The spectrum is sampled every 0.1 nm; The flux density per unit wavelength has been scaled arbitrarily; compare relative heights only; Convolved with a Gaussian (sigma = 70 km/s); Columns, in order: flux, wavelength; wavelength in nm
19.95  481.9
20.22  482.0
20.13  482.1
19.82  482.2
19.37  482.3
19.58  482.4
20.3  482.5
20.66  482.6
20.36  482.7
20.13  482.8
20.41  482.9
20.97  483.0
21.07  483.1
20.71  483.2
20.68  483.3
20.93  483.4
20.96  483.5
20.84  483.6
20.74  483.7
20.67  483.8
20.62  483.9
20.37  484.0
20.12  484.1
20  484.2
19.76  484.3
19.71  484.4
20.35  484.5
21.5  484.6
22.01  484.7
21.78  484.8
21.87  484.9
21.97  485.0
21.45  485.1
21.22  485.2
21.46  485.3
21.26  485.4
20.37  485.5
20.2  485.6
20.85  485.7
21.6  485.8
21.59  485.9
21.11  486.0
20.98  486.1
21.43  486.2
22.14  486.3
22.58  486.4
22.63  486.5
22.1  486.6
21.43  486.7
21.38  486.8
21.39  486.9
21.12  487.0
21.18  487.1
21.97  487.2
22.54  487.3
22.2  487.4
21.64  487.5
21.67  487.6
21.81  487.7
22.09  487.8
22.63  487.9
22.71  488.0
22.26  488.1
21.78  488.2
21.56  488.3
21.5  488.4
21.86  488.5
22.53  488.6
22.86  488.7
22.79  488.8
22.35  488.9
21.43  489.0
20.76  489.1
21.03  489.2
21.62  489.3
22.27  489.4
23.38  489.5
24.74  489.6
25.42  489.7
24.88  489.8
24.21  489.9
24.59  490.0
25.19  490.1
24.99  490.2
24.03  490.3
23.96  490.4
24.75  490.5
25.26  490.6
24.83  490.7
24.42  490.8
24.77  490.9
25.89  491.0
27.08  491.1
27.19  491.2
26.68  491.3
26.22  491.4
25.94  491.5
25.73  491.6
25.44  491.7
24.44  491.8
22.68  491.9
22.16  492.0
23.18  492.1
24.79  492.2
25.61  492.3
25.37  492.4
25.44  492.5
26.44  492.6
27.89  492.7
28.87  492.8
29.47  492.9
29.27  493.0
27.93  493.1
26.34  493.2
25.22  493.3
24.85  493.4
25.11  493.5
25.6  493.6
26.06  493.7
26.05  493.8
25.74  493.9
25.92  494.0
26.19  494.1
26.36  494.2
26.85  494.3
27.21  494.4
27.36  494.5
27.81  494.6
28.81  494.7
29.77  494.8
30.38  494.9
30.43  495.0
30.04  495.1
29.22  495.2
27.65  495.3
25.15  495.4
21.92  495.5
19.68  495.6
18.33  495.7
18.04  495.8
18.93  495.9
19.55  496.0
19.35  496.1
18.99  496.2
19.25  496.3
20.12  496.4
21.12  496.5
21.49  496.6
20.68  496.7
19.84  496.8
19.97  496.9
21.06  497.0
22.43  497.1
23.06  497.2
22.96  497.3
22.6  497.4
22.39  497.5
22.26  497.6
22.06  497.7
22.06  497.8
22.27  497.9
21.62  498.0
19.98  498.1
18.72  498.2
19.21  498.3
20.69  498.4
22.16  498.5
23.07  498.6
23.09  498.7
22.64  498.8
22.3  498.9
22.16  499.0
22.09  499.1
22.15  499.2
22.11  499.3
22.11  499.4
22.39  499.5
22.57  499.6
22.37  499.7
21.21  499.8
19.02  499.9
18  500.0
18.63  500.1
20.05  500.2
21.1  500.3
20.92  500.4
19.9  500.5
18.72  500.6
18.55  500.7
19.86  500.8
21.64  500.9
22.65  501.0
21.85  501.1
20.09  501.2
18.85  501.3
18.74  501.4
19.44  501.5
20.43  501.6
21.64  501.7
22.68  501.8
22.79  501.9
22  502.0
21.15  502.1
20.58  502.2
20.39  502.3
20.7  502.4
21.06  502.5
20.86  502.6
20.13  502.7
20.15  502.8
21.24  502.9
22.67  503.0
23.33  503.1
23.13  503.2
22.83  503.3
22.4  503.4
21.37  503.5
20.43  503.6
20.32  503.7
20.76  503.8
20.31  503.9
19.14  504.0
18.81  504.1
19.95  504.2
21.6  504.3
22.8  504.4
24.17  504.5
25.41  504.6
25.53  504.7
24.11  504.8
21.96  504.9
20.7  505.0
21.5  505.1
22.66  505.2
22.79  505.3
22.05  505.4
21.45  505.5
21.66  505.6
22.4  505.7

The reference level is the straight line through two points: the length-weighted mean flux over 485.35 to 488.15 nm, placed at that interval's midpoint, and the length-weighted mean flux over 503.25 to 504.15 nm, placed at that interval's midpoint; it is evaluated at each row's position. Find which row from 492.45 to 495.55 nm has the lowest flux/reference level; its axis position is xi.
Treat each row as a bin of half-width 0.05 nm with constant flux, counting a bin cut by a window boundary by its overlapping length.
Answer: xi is 495.5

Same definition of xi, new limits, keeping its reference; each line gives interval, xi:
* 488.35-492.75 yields 489.1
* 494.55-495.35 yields 495.3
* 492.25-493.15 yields 492.4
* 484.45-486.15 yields 485.6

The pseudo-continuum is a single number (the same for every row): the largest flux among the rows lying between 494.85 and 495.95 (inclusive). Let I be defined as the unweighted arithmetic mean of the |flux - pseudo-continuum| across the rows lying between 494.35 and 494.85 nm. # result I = 2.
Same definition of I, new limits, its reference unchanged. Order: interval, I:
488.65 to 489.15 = 8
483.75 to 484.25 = 10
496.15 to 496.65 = 10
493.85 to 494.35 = 4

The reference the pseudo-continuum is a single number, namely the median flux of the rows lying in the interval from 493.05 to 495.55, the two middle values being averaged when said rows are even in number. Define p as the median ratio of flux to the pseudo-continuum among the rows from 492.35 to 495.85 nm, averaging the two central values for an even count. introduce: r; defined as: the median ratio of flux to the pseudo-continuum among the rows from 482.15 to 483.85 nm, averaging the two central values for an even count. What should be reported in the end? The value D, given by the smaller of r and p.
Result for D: 0.784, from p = 1.00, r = 0.78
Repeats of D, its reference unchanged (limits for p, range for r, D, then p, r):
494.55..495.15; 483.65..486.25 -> 0.798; 1.13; 0.80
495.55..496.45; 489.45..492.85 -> 0.730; 0.73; 0.95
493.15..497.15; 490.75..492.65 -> 0.955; 0.96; 0.97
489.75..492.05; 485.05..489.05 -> 0.820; 0.94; 0.82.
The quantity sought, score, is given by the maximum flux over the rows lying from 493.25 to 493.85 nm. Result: 26.06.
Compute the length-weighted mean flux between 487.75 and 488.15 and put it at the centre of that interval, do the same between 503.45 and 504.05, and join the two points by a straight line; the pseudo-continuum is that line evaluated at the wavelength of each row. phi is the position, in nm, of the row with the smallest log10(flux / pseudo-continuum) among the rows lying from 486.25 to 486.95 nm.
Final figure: 486.8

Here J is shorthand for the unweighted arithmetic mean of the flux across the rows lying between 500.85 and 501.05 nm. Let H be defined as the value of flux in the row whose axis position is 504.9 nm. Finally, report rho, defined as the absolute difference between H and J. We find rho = 0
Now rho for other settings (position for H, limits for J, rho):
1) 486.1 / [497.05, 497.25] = 2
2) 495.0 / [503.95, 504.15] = 11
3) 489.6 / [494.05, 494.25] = 2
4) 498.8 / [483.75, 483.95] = 2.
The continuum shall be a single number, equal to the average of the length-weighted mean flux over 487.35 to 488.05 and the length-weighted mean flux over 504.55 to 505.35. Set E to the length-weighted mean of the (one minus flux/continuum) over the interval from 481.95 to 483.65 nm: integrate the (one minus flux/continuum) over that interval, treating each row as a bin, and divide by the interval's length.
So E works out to 0.10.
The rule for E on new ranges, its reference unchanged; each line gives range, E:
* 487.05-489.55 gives 0.03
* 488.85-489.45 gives 0.05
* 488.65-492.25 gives -0.07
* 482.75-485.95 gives 0.08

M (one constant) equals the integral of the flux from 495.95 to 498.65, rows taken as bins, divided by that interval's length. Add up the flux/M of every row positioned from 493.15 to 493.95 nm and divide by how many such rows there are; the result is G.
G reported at 1.22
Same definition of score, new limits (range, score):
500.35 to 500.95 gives 21.64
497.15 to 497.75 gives 23.06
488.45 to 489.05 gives 22.86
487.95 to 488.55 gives 22.71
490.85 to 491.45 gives 27.19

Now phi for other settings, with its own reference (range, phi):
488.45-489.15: 489.1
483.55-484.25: 484.2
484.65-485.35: 485.2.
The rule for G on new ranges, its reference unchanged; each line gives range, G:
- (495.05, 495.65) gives 1.22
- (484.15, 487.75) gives 1.02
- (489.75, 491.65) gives 1.20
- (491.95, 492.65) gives 1.17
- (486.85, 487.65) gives 1.03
